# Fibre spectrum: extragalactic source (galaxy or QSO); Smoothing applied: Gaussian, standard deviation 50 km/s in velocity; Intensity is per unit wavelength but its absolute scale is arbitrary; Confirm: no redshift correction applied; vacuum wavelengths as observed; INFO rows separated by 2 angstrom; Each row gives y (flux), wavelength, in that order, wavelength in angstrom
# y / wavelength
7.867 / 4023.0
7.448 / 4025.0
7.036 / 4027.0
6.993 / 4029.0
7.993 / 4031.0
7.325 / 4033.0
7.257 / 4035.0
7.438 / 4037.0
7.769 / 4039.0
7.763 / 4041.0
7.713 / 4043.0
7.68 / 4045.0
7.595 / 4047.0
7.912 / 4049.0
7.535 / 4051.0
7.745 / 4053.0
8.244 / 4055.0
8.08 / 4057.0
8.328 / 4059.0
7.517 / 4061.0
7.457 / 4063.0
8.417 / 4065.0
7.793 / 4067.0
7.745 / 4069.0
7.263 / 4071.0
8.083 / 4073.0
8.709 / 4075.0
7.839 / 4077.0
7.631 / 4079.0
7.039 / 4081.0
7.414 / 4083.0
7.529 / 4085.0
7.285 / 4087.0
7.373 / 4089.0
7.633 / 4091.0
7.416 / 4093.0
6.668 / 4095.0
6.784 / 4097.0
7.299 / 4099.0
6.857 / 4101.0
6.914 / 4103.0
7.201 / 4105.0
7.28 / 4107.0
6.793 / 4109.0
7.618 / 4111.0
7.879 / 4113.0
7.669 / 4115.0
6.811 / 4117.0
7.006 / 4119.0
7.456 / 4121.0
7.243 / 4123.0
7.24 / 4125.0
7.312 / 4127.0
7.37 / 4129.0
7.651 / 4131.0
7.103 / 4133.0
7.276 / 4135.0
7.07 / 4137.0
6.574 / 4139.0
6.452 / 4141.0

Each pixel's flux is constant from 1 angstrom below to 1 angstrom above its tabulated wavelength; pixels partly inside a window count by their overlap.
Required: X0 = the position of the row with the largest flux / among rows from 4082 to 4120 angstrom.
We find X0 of 4113.0 angstrom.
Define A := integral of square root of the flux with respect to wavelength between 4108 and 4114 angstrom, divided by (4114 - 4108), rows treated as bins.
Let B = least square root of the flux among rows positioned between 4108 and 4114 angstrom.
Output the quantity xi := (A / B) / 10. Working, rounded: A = 2.72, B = 2.61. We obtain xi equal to 0.1045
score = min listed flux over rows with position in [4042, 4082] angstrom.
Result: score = 7.039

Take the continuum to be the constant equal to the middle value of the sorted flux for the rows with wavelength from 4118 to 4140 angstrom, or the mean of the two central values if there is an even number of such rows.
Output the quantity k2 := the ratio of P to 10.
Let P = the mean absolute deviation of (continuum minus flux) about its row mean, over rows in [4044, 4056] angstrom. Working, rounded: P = 0.20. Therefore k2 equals 0.020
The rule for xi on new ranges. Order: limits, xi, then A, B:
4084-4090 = 0.1008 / 2.72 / 2.70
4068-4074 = 0.1029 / 2.77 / 2.69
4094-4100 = 0.1018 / 2.63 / 2.58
